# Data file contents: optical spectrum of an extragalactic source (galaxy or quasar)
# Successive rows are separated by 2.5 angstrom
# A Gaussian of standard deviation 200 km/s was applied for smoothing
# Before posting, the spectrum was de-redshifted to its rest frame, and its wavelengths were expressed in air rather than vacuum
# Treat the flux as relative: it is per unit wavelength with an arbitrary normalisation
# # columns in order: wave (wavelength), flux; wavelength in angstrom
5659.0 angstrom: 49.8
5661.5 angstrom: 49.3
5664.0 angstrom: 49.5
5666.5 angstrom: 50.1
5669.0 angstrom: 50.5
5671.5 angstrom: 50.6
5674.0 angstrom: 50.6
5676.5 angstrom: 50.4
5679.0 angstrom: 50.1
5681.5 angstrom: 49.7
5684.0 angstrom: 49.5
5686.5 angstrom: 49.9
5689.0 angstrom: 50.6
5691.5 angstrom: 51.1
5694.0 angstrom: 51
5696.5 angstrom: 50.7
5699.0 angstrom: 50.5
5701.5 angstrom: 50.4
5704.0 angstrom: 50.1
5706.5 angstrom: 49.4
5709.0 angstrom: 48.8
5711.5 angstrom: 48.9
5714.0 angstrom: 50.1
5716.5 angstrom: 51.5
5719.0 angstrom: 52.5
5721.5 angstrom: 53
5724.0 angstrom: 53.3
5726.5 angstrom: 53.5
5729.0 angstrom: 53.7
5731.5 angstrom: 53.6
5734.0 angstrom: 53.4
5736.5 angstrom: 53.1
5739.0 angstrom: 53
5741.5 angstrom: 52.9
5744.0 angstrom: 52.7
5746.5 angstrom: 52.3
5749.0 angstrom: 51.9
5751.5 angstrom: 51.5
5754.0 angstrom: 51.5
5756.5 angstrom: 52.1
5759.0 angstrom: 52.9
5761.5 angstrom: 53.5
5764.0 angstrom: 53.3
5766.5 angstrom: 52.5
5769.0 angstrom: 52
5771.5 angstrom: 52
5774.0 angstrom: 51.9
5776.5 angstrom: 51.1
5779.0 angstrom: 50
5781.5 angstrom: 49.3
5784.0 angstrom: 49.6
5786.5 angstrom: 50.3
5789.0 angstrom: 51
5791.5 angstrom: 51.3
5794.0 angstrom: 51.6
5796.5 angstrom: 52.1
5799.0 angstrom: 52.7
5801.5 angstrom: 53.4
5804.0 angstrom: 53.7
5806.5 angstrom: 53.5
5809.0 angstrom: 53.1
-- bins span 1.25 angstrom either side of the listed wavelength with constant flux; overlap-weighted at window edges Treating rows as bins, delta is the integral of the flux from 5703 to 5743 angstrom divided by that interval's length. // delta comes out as 51.9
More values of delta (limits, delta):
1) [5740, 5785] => 51.9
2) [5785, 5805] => 52.0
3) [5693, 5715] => 50.0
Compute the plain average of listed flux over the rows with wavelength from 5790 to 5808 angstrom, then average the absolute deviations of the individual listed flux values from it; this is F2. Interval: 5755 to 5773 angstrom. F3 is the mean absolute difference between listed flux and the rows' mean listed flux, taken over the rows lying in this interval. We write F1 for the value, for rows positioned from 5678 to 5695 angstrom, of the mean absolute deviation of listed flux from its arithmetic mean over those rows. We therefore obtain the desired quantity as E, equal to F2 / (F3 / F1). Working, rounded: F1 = 0.54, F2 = 0.8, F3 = 0.53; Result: 0.82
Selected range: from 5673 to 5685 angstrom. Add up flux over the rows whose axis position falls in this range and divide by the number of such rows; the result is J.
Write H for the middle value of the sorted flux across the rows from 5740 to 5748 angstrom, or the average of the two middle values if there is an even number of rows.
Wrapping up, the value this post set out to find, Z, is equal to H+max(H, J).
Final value 105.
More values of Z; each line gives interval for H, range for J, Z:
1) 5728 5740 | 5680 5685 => 107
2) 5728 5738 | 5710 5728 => 107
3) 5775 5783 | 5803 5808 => 104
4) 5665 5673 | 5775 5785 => 101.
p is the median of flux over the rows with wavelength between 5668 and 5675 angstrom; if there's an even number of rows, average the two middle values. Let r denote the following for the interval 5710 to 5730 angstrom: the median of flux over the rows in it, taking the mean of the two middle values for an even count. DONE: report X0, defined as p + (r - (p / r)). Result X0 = 102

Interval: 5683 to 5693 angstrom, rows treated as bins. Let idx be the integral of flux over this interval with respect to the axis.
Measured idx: 503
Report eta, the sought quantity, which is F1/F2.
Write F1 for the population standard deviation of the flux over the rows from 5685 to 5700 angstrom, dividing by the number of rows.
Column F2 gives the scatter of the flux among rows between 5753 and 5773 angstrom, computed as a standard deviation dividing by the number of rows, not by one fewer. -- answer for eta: 0.59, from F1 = 0.39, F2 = 0.66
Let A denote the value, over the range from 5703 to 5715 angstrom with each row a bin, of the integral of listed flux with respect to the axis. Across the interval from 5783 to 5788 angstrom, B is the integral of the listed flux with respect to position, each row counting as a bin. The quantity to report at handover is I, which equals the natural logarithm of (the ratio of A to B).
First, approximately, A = 593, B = 250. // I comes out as 0.86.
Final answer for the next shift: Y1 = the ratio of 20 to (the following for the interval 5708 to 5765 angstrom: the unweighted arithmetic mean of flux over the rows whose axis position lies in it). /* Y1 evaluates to 0.382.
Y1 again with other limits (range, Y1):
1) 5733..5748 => 0.378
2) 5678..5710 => 0.399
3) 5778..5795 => 0.396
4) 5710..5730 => 0.384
